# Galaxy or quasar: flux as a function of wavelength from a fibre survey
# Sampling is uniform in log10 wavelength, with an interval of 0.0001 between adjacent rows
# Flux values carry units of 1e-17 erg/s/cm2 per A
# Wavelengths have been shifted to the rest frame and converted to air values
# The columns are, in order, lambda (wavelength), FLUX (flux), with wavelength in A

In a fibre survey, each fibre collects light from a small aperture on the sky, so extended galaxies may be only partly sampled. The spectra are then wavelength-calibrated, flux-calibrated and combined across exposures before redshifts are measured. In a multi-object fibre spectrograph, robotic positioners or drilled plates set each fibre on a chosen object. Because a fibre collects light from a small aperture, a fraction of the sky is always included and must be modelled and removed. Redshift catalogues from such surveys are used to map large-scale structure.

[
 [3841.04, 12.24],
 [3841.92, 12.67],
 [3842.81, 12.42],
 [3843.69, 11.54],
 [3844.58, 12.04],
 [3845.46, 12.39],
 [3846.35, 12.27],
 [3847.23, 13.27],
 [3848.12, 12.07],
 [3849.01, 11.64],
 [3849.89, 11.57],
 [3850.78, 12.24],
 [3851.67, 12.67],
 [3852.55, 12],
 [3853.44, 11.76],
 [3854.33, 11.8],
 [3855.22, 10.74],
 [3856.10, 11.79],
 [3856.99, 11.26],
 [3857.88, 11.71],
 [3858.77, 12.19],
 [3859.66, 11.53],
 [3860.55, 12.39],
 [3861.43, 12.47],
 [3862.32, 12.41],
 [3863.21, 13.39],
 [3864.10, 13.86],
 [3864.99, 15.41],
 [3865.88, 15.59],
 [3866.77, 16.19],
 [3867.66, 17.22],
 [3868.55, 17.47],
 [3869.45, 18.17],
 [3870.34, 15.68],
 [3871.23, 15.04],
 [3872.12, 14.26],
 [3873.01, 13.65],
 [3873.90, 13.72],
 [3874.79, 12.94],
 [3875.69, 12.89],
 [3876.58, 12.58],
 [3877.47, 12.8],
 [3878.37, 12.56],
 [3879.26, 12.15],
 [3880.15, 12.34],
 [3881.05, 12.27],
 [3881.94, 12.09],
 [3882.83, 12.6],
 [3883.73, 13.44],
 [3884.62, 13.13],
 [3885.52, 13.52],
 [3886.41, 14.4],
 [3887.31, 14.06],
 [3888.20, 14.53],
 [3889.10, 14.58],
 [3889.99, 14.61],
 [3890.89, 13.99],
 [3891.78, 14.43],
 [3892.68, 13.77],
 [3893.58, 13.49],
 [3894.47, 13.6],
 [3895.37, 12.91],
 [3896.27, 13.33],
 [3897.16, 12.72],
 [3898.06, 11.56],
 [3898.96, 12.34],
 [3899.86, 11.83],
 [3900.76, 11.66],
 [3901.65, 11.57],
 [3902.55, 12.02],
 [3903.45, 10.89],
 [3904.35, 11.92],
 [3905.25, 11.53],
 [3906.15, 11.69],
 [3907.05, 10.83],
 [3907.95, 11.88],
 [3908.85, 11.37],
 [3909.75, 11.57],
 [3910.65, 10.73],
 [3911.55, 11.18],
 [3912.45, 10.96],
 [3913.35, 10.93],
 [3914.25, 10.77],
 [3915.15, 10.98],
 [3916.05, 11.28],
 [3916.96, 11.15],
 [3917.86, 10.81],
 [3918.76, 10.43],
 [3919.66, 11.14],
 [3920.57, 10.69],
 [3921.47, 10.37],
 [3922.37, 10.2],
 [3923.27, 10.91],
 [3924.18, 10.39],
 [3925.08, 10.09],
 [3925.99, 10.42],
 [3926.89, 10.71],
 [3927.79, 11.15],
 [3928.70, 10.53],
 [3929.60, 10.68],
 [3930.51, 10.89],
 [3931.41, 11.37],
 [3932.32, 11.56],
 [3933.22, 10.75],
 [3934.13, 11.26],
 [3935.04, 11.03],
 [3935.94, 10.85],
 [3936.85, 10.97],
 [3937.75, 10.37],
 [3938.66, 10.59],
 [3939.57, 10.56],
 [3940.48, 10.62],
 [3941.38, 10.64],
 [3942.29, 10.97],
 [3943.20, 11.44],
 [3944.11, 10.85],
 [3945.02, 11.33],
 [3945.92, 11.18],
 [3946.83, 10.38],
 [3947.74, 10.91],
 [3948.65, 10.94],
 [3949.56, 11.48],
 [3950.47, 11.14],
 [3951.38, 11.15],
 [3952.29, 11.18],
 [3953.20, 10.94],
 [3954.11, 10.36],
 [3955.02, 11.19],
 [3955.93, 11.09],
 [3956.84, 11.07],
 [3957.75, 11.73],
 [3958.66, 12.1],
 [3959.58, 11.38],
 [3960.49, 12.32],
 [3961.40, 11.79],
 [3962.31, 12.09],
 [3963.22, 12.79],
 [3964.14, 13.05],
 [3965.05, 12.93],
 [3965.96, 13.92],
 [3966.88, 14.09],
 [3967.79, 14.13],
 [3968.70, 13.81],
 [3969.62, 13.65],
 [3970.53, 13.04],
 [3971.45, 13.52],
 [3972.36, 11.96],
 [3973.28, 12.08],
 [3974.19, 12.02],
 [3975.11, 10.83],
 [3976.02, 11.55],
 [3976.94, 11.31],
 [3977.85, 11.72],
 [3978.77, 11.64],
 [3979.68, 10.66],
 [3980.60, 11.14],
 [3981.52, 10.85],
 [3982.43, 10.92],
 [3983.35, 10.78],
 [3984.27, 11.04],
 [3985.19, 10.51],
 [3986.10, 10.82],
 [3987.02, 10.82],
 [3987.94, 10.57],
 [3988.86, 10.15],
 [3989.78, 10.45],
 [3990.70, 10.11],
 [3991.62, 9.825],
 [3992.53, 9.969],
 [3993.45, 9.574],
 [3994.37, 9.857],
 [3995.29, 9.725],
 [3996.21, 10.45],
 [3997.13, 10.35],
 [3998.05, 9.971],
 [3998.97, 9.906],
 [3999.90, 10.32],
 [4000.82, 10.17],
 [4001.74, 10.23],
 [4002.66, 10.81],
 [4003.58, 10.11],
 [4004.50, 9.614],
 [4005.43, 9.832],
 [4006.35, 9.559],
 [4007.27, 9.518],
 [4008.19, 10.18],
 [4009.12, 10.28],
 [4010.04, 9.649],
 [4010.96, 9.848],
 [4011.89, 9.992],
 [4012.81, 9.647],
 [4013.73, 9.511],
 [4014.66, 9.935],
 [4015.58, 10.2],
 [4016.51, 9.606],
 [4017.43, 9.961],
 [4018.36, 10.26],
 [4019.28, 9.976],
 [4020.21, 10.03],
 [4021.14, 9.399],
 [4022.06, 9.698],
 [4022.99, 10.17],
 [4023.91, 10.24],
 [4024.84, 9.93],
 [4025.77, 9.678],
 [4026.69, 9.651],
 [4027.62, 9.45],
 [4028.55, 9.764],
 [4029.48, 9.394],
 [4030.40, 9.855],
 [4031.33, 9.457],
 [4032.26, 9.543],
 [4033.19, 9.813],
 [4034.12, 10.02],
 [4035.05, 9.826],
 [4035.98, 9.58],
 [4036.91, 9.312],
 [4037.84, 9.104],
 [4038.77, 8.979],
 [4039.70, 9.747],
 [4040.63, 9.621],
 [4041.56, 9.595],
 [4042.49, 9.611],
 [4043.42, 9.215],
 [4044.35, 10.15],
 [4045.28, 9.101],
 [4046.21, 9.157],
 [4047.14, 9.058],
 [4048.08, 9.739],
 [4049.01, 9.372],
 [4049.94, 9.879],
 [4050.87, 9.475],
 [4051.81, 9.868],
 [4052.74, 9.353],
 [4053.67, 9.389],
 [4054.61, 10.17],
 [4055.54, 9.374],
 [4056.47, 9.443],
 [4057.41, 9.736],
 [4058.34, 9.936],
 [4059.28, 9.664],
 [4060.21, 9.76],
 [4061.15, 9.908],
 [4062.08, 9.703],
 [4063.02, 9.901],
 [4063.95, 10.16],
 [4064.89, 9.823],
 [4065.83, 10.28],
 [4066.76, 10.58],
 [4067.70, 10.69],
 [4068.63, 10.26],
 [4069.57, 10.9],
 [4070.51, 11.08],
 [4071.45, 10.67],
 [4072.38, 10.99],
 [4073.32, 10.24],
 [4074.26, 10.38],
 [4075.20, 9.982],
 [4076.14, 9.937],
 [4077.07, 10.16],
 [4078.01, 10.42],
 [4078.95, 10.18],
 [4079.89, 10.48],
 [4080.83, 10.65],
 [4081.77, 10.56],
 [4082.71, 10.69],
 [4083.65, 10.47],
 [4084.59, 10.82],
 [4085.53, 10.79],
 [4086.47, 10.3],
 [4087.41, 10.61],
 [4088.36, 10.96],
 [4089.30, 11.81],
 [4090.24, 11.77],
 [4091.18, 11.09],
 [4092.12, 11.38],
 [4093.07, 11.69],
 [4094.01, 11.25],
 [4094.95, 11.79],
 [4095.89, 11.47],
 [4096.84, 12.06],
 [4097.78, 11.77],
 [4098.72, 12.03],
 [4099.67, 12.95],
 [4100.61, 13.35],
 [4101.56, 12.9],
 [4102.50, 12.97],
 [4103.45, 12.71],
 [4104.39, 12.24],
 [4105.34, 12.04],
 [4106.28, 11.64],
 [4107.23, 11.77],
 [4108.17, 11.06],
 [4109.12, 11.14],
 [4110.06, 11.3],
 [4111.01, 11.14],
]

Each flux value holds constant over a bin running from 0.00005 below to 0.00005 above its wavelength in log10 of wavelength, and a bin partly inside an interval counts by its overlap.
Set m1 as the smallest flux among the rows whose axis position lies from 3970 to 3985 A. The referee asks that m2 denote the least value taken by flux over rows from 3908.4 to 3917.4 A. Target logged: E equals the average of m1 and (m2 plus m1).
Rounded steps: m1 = 10.66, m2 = 10.73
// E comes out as 16.0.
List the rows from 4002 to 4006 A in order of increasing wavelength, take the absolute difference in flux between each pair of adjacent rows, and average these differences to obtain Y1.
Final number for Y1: 0.47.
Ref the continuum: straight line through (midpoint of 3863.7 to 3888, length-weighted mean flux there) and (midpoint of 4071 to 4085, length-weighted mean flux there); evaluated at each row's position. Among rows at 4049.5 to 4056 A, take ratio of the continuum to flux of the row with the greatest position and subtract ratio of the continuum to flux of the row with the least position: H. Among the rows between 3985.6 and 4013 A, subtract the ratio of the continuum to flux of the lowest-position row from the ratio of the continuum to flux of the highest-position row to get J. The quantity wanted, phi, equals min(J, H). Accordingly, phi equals 0.05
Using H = 0.05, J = 0.1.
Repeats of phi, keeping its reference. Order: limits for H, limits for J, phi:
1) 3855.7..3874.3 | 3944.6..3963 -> -0.20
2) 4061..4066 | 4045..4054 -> -0.05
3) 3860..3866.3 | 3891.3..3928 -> -0.24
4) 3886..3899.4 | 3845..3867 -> -0.30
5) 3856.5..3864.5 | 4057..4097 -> -0.27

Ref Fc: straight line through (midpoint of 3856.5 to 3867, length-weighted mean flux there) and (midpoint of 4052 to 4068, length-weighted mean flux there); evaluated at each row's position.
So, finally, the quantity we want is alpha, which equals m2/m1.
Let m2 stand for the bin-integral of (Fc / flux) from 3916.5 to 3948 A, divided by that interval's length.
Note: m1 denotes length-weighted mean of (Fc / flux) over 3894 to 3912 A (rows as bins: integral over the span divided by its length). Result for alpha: 1.05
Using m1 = 1.05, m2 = 1.11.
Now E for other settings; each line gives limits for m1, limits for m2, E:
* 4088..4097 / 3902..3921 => 16.2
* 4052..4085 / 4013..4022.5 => 14.1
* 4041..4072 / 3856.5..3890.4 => 14.7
